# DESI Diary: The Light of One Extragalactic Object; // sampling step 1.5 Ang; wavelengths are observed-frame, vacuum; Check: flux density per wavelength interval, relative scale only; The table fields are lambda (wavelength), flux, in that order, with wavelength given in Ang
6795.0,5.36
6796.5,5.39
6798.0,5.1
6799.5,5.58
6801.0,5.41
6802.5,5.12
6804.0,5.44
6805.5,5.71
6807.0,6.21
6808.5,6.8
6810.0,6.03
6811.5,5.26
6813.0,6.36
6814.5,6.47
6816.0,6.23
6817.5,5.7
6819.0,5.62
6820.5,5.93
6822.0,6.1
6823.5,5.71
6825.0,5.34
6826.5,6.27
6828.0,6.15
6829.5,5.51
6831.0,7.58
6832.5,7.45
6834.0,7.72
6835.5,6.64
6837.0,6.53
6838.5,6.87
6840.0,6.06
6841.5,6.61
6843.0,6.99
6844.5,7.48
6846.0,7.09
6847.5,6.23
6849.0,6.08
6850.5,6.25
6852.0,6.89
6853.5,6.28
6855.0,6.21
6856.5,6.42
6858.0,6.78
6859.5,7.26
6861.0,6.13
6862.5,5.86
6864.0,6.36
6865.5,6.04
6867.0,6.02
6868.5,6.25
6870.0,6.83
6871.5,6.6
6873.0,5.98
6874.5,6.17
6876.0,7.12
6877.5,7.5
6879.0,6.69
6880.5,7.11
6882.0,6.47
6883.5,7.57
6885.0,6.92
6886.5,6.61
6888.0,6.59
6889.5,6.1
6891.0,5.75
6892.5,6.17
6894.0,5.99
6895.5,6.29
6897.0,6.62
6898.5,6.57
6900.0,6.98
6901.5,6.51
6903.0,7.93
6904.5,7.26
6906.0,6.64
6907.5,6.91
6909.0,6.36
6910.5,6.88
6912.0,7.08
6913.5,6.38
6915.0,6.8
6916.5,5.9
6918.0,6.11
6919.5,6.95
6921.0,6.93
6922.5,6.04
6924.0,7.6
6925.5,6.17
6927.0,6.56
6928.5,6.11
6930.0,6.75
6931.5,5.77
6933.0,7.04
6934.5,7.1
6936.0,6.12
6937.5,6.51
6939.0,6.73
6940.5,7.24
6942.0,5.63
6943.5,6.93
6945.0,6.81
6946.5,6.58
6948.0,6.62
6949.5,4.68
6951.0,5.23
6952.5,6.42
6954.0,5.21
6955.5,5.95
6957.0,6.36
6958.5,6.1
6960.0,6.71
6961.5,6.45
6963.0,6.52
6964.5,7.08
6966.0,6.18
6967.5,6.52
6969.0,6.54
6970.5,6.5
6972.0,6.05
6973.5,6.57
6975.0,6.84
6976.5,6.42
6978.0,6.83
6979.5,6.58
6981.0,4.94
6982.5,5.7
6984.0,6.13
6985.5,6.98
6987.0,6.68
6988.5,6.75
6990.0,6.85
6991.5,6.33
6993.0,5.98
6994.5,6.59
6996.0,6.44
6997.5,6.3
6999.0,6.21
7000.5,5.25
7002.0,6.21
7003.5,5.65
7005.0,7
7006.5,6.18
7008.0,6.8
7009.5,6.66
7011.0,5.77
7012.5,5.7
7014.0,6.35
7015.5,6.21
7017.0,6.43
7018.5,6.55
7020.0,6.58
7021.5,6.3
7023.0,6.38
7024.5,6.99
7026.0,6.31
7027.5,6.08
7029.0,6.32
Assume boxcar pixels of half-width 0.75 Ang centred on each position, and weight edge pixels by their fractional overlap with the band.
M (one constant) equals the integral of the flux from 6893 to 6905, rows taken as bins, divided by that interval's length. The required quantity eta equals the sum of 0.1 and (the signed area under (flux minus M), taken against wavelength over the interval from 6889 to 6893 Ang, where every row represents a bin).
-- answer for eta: -2.9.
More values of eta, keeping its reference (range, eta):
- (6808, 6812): -2.8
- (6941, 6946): -1.1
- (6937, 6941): 0.4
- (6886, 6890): -1.1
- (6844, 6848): 0.9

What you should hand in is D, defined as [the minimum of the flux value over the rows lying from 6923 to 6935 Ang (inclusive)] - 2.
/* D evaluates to 3.8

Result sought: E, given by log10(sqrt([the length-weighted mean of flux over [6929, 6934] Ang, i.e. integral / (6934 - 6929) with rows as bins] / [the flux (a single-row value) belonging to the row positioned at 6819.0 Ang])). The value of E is 0.03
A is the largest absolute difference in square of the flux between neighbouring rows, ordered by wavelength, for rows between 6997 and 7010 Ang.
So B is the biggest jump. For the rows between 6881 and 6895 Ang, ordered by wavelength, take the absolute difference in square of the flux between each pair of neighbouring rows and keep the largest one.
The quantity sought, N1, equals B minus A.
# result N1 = -2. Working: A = 17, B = 15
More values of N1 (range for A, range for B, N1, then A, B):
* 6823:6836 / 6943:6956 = -5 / 27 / 22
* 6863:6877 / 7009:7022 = -2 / 13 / 11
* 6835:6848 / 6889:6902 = -5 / 11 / 6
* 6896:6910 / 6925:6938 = -4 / 21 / 16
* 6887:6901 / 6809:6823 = 7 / 6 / 13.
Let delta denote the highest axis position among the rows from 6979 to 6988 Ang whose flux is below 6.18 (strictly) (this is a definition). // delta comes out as 6984.0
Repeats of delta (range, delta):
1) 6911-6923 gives 6922.5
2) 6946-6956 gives 6955.5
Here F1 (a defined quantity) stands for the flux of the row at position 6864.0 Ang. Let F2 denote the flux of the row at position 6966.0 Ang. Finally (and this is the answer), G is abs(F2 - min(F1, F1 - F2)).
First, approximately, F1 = 6.36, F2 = 6.18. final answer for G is 6.0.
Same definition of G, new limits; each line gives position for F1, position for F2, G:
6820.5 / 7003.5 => 5.4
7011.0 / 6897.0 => 7.5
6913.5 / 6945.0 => 7.2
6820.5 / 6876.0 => 8.3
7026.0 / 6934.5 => 7.9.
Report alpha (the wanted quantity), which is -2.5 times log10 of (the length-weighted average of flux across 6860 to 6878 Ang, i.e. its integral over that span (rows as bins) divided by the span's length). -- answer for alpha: -2.02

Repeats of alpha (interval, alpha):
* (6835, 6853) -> -2.06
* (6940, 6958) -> -1.97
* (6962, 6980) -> -2.04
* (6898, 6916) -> -2.09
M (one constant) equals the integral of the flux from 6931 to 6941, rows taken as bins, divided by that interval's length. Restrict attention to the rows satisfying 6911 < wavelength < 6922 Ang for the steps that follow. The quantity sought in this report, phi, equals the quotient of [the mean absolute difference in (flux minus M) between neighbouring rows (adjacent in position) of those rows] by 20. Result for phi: 0.026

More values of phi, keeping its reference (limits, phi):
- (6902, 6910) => 0.026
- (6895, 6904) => 0.027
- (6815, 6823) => 0.014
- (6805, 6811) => 0.031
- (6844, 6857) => 0.019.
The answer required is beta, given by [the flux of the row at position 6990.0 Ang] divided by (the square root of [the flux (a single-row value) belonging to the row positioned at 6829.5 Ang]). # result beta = 2.9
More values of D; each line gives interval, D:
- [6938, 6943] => 3.6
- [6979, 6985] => 2.9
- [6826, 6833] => 3.5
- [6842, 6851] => 4.1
